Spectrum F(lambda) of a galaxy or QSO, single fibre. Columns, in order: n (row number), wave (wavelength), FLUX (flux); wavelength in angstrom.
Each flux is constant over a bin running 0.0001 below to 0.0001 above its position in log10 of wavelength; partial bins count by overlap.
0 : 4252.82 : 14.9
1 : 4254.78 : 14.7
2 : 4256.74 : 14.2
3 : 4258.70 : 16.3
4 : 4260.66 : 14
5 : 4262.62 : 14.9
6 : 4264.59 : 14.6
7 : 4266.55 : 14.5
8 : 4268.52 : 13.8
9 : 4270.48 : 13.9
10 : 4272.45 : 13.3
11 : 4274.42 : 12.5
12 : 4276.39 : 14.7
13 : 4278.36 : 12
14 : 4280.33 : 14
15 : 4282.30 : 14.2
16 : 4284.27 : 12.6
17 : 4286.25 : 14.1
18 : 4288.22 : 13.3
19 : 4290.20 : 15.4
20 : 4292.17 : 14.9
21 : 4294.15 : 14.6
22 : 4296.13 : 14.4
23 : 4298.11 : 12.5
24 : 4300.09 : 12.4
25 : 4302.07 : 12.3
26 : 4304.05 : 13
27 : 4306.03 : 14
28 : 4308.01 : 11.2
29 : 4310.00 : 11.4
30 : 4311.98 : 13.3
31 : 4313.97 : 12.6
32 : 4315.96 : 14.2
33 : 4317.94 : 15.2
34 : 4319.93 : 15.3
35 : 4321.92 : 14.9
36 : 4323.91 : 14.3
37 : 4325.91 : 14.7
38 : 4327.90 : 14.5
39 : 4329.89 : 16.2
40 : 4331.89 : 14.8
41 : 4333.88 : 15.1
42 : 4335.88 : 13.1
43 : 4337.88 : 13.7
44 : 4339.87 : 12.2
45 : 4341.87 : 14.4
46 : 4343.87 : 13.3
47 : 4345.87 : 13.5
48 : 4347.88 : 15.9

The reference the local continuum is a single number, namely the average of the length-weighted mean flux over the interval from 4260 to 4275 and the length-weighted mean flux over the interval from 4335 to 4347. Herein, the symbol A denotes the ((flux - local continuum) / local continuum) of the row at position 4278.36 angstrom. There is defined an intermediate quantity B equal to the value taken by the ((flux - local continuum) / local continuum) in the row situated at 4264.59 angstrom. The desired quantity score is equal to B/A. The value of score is -0.5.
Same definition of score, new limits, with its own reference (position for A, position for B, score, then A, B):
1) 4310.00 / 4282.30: -0.2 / -0.17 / 0.04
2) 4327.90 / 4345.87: -0.2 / 0.06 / -0.01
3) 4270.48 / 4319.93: 7.4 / 0.02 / 0.12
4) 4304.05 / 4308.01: 3.6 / -0.05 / -0.18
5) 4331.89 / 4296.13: 0.6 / 0.08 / 0.05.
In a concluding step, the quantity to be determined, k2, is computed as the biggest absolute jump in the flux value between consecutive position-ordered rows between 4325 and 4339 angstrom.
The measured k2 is 2.0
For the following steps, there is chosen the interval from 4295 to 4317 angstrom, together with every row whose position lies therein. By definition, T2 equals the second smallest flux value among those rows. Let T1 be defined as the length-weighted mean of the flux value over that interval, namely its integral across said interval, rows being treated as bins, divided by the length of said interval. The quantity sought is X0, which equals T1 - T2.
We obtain 1.47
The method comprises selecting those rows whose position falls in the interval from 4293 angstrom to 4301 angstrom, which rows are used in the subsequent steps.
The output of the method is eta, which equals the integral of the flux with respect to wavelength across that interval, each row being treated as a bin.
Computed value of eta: 108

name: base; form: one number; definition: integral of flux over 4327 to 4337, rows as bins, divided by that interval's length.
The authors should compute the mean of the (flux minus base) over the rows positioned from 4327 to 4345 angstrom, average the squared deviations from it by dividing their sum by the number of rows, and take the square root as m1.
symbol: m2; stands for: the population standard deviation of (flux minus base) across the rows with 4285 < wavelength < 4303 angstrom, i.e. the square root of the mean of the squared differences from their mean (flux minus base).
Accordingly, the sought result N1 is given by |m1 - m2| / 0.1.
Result 0.3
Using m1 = 1.1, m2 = 1.1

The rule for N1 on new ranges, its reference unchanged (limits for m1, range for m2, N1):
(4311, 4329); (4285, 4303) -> 2.7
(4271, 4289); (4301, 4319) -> 3.8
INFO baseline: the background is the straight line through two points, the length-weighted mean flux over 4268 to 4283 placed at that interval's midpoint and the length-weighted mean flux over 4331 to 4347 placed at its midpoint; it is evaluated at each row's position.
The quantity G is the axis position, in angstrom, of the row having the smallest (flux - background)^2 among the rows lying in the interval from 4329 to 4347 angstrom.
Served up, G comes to 4337.88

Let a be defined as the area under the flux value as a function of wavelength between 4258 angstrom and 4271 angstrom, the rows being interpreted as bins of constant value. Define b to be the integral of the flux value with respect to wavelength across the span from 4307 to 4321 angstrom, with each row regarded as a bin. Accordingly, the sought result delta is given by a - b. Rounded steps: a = 189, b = 187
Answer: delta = 3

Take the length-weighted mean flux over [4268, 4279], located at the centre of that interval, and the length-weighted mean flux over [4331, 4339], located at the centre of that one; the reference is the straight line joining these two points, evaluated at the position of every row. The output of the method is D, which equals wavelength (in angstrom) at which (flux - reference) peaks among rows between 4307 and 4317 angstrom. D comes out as 4315.96 angstrom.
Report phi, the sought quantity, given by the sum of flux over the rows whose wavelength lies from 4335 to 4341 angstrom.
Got 39.0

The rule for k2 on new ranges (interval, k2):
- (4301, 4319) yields 2.8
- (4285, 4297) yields 2.1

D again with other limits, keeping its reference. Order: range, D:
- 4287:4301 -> 4290.20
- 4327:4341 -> 4329.89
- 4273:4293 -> 4290.20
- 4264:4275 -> 4264.59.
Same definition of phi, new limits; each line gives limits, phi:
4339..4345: 39.9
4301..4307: 39.3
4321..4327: 43.9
